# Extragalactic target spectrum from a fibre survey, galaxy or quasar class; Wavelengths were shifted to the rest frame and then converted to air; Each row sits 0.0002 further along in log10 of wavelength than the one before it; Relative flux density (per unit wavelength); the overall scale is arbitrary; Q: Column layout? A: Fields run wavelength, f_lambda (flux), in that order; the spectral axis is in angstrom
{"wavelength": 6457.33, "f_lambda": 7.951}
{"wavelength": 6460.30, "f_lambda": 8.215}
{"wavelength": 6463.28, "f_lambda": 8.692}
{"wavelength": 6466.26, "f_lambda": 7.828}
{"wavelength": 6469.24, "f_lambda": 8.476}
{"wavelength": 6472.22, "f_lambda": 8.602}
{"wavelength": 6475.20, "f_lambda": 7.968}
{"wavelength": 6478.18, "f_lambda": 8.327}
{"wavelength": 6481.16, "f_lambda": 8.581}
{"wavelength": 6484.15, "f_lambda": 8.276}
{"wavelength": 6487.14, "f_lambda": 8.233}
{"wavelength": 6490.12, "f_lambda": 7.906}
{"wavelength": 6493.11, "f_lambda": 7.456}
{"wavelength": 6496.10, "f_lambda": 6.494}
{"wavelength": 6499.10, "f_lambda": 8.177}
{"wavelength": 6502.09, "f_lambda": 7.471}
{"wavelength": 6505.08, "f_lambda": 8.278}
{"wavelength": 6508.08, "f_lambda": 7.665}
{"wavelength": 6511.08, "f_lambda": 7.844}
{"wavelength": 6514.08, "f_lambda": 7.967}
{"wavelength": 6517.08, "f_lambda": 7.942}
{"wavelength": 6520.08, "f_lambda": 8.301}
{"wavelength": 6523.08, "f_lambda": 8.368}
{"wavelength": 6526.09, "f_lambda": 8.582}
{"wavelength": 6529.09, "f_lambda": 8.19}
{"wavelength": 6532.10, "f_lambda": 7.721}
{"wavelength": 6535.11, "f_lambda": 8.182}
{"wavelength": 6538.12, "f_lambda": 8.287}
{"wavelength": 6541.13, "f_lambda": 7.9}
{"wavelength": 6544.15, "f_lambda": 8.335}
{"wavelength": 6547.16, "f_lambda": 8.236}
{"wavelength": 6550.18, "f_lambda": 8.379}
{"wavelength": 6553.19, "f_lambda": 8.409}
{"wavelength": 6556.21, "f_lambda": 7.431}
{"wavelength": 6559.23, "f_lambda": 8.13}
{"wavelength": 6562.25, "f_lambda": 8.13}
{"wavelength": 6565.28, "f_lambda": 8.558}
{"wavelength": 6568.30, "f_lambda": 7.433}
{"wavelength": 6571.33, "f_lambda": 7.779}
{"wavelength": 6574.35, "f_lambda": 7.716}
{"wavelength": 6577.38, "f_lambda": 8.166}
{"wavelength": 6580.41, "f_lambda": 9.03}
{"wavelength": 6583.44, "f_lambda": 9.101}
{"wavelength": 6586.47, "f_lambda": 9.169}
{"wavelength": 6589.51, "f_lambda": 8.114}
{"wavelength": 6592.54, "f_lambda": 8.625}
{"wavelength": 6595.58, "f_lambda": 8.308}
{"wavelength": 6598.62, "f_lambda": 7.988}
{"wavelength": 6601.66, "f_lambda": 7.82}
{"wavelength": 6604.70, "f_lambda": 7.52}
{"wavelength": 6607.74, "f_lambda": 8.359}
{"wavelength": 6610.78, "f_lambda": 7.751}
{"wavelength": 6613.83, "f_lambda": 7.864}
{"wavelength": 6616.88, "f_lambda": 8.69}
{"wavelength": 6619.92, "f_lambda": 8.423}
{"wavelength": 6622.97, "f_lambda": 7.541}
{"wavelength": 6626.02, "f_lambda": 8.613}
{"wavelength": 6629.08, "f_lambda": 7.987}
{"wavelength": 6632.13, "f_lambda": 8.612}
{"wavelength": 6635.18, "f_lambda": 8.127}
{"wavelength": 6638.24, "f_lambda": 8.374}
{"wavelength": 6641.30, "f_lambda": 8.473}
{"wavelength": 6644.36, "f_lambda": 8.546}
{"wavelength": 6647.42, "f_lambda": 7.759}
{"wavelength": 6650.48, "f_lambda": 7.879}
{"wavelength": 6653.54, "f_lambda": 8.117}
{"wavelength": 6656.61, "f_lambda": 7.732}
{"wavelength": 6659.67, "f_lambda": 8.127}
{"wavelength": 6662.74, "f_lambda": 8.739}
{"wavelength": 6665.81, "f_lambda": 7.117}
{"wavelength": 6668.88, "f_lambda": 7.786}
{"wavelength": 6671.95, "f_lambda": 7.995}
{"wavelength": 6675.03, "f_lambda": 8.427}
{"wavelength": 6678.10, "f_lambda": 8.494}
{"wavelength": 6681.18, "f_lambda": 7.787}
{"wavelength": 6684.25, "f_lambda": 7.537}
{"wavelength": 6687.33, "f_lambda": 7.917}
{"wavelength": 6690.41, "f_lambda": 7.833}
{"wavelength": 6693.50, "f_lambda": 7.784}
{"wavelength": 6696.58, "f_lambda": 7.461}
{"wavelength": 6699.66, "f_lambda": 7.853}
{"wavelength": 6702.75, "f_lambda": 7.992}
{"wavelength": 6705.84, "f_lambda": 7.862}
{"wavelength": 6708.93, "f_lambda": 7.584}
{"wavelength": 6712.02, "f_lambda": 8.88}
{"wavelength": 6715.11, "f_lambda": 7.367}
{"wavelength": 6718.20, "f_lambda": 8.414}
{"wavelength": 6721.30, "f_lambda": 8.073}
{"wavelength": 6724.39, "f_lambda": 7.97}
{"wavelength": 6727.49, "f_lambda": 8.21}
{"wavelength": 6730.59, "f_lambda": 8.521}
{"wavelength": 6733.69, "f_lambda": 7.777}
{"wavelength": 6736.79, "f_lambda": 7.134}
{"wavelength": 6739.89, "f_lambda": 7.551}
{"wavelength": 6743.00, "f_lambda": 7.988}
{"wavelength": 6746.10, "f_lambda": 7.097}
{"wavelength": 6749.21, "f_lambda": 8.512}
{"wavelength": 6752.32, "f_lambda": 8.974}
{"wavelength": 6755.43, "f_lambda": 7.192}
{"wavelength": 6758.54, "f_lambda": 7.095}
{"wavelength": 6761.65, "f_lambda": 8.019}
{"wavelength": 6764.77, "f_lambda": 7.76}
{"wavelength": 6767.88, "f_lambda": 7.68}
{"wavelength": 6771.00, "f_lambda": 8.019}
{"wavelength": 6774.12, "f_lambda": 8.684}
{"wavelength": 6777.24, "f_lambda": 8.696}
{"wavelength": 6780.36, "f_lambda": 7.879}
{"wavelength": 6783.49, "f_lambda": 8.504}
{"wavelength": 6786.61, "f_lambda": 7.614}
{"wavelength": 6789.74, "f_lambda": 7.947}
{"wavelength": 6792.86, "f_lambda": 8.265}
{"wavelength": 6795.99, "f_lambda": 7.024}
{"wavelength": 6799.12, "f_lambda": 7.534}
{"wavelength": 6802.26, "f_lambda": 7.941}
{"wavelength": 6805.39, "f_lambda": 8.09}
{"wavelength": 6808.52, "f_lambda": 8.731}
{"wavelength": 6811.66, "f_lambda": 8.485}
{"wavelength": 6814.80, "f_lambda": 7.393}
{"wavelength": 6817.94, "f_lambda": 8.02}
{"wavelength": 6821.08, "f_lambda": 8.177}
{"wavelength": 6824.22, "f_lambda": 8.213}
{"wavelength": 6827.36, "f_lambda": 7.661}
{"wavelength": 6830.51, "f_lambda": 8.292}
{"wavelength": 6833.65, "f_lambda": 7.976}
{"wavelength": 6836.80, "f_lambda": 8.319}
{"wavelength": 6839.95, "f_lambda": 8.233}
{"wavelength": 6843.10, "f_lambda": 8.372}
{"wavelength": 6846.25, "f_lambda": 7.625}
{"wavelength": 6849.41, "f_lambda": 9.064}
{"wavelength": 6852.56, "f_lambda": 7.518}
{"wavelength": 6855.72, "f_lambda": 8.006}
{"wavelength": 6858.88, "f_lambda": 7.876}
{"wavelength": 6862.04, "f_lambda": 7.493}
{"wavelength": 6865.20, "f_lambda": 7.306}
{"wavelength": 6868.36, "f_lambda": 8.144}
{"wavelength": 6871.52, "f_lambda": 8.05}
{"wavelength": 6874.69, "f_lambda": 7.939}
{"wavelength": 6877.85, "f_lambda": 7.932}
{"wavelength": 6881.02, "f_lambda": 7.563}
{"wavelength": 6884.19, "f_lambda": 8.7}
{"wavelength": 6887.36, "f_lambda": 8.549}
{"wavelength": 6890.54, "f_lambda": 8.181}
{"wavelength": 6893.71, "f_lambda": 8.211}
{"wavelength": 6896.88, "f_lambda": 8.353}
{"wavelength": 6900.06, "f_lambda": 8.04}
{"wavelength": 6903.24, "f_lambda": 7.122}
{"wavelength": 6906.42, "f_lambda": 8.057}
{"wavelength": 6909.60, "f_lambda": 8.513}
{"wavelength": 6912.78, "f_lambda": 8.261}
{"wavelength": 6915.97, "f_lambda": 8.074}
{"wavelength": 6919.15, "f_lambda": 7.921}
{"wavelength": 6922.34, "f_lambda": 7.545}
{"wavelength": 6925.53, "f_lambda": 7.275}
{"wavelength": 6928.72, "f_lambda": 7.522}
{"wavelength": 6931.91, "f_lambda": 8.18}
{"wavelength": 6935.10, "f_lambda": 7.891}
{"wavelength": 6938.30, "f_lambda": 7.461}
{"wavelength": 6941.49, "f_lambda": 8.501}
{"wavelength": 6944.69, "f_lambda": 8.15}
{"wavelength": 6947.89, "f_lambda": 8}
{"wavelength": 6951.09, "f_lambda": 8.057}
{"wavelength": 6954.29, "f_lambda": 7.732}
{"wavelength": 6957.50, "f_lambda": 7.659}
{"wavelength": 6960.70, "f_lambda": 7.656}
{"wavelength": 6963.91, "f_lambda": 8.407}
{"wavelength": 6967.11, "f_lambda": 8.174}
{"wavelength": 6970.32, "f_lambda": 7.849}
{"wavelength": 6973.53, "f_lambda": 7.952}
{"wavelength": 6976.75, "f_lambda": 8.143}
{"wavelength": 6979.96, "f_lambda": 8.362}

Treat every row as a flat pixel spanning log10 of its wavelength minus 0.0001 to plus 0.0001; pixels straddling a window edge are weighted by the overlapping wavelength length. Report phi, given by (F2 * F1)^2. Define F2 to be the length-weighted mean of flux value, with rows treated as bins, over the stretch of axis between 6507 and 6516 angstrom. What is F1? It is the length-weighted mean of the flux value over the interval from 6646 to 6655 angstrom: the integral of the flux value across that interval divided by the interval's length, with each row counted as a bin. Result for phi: 3855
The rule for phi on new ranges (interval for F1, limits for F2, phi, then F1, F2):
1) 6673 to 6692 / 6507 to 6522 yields 4055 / 8.00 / 7.97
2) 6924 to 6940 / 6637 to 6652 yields 3964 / 7.68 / 8.20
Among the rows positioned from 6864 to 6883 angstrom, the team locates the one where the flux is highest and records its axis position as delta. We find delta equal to 6868.36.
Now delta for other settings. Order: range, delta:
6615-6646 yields 6616.88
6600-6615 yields 6607.74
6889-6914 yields 6909.60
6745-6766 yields 6752.32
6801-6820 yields 6808.52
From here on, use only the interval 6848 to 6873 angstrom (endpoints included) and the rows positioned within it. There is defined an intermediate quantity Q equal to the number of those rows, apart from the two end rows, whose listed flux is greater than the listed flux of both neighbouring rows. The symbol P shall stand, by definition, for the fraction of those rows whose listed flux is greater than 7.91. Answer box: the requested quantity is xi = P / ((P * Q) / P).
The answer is 0.25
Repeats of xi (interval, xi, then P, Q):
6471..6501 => 0.70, 0.70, 1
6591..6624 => 0.27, 0.55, 2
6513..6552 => 0.28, 0.85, 3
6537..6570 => 0.24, 0.73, 3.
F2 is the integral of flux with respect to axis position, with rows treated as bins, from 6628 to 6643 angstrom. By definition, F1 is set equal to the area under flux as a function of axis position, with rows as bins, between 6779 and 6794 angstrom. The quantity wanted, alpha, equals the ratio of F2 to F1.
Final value 1.04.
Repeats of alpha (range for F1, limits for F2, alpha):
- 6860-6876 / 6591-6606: 0.97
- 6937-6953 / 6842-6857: 0.95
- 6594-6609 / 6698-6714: 1.07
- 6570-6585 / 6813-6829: 1.01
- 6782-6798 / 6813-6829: 1.01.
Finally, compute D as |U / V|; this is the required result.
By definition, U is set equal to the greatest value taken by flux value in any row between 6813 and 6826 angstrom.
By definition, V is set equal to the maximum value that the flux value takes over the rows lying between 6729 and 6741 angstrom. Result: 0.96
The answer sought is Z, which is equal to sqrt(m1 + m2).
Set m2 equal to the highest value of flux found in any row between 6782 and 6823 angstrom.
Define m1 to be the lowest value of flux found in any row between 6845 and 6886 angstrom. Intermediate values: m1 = 7.306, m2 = 8.731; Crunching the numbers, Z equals 4.005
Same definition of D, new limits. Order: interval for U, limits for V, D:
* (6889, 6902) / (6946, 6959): 1.04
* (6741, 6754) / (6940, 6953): 1.06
